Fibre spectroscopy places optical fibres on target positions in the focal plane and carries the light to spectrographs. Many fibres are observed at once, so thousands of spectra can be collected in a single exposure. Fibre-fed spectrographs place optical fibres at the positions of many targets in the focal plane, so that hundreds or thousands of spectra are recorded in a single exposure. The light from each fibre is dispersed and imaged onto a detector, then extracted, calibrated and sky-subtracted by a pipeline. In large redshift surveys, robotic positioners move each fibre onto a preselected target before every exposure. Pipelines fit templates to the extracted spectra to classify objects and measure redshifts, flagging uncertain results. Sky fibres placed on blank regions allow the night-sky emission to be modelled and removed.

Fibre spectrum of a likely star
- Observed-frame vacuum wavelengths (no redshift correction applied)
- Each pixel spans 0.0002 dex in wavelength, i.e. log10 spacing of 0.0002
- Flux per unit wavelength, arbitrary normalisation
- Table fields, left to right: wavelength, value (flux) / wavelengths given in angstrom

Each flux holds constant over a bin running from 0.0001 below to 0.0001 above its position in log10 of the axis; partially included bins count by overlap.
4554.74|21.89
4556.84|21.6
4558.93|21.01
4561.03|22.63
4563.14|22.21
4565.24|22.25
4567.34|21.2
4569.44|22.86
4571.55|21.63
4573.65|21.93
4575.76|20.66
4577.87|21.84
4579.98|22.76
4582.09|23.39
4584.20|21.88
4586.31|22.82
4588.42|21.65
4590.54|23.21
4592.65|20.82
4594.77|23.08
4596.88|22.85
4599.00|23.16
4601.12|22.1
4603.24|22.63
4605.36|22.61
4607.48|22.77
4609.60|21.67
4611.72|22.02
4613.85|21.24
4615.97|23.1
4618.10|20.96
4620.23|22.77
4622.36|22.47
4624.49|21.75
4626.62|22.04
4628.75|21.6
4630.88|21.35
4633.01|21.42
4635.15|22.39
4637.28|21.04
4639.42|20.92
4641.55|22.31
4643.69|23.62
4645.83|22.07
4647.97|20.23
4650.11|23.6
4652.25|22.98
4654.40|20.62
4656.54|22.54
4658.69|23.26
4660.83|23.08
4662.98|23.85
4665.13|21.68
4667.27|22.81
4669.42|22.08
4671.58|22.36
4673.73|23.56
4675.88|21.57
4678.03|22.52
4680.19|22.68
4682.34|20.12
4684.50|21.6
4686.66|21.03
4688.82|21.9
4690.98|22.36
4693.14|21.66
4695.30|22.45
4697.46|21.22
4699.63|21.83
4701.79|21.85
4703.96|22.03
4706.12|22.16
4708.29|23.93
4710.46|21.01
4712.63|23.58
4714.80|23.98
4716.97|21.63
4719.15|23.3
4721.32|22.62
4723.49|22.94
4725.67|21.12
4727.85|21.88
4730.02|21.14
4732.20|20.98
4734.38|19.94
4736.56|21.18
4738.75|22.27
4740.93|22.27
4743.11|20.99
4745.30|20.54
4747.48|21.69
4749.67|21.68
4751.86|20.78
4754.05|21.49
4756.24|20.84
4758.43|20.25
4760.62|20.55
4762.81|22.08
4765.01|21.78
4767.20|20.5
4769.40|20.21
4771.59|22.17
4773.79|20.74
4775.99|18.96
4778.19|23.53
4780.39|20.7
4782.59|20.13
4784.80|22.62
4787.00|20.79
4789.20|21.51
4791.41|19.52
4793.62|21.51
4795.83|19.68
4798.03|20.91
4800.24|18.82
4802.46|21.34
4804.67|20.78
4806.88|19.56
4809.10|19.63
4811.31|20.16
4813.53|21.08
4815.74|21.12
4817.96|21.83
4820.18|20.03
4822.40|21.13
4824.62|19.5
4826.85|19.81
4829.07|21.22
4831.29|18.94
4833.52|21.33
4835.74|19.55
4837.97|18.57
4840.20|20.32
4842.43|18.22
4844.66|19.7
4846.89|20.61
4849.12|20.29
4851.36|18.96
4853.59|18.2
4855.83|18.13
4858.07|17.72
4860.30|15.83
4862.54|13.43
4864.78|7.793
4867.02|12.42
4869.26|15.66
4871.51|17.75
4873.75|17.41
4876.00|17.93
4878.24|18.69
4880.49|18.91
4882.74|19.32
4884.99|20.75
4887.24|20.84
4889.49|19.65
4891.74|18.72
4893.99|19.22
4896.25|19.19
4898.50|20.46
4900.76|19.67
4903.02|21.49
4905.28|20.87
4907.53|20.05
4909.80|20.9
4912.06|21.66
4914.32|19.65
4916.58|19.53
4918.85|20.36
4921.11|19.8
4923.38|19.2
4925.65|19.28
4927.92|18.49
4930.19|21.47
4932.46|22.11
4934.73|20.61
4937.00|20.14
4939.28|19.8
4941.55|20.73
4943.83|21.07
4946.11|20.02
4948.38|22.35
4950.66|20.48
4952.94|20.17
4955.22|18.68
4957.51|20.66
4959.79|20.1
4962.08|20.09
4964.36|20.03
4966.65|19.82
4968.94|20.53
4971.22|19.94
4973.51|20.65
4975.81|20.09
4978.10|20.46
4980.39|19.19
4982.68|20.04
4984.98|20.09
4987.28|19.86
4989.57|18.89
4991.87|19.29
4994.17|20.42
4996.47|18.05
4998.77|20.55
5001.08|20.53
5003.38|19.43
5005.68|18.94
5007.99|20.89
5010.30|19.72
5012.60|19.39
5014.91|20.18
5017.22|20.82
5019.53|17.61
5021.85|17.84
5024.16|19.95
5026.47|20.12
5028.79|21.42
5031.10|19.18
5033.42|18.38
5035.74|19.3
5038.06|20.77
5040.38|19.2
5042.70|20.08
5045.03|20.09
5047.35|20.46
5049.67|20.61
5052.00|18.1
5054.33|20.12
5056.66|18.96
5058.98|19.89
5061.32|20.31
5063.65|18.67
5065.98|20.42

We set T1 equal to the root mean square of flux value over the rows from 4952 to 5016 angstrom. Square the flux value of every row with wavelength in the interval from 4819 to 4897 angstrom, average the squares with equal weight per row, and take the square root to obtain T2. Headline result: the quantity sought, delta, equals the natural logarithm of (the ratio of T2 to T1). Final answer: -0.065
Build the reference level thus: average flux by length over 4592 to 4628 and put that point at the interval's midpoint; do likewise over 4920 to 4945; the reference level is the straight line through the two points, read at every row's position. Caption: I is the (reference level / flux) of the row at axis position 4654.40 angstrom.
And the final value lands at 1.07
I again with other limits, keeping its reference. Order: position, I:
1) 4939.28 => 1.02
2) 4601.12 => 1.01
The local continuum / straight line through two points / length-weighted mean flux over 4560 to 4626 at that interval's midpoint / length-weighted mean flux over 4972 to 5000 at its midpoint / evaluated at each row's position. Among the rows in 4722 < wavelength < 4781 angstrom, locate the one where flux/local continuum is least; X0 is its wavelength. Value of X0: 4775.99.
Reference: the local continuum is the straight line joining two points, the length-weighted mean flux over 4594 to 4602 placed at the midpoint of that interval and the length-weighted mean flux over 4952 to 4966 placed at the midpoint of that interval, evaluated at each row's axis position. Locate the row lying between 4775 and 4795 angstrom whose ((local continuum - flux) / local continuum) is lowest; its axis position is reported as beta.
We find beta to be 4778.19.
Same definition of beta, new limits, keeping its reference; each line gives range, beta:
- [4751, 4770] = 4762.81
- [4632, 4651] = 4650.11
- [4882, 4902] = 4887.24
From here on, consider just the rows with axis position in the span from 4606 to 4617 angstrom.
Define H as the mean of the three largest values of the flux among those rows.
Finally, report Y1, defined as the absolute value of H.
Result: 22.6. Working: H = 22.6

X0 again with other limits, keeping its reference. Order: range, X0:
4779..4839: 4837.97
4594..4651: 4647.97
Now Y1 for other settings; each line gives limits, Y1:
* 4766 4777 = 21.1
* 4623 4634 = 21.8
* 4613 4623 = 22.8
